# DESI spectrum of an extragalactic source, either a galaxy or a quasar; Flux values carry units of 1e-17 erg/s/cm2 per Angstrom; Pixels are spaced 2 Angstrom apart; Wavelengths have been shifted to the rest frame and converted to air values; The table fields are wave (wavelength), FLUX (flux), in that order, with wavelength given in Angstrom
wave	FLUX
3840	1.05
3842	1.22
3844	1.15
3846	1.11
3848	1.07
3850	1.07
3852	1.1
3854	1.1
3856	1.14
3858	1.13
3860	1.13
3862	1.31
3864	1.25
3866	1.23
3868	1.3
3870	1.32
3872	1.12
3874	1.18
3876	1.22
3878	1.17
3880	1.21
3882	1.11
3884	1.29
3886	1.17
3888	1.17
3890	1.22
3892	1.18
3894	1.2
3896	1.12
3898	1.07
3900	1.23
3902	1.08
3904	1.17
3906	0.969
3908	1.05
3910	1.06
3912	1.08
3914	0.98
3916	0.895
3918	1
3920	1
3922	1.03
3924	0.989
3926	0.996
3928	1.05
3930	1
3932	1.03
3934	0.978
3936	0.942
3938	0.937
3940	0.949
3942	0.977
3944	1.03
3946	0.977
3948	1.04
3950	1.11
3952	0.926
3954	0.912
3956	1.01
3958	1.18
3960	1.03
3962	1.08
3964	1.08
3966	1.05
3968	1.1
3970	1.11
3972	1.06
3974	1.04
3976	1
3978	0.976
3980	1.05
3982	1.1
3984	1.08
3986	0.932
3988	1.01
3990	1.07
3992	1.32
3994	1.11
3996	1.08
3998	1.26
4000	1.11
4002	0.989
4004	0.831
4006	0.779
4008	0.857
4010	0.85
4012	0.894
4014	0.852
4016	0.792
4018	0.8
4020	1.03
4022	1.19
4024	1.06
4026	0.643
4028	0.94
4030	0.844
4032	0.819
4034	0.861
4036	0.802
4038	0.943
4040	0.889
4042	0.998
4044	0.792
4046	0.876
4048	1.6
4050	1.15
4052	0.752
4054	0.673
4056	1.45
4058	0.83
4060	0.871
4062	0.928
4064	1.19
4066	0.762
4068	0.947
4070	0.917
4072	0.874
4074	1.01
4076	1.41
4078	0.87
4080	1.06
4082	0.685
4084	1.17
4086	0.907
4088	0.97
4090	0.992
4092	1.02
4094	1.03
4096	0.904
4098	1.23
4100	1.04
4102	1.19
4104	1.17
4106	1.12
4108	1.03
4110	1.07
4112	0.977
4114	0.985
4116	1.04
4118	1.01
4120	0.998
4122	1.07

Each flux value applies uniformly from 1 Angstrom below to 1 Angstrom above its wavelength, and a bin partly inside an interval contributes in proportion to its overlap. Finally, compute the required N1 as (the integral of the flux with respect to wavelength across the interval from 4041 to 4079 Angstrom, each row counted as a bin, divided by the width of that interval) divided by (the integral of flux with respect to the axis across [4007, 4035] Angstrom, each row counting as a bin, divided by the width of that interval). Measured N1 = 1.12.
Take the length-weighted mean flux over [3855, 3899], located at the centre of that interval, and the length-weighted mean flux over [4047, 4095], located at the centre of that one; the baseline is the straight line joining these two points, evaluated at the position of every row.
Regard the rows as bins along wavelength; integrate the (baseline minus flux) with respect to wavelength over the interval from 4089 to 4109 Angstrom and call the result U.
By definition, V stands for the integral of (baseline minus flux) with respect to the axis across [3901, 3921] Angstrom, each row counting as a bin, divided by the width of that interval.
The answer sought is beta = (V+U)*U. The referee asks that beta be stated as 3.5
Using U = -1.9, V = 0.13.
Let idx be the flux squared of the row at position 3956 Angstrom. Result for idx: 1.02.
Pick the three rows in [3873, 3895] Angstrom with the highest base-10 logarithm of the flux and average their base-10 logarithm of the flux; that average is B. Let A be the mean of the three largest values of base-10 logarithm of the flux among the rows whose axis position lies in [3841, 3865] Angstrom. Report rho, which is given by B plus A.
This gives 0.195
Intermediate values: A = 0.10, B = 0.094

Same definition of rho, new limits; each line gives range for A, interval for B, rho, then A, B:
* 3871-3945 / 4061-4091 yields 0.193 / 0.10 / 0.098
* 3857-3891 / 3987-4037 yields 0.216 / 0.12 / 0.099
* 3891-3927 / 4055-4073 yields 0.151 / 0.08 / 0.071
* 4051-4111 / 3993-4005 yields 0.197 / 0.13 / 0.064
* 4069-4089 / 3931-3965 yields 0.131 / 0.08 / 0.050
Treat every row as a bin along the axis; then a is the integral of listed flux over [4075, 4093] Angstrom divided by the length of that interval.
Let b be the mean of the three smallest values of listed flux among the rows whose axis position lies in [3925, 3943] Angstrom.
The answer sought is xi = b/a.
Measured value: 0.93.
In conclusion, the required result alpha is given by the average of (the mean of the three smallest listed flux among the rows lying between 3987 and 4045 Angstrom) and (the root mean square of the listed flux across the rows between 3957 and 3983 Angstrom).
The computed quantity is 0.90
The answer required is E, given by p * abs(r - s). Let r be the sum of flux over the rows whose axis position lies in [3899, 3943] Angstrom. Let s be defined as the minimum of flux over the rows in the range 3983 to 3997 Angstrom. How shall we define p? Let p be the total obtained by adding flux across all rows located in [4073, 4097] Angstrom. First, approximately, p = 12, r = 22.4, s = 0.932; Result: 258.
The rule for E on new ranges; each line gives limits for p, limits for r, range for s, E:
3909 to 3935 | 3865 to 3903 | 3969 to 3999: 283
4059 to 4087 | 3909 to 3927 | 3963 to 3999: 110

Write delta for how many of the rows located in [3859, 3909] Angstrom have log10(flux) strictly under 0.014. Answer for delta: 1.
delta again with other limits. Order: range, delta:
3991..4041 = 18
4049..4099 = 18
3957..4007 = 8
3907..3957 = 19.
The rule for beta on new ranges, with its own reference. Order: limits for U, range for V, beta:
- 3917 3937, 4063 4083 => 8.2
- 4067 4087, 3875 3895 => 0.1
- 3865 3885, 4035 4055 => 0.1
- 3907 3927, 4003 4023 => 9.0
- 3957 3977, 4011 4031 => 0.5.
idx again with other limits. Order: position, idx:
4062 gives 0.86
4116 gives 1.08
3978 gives 0.95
